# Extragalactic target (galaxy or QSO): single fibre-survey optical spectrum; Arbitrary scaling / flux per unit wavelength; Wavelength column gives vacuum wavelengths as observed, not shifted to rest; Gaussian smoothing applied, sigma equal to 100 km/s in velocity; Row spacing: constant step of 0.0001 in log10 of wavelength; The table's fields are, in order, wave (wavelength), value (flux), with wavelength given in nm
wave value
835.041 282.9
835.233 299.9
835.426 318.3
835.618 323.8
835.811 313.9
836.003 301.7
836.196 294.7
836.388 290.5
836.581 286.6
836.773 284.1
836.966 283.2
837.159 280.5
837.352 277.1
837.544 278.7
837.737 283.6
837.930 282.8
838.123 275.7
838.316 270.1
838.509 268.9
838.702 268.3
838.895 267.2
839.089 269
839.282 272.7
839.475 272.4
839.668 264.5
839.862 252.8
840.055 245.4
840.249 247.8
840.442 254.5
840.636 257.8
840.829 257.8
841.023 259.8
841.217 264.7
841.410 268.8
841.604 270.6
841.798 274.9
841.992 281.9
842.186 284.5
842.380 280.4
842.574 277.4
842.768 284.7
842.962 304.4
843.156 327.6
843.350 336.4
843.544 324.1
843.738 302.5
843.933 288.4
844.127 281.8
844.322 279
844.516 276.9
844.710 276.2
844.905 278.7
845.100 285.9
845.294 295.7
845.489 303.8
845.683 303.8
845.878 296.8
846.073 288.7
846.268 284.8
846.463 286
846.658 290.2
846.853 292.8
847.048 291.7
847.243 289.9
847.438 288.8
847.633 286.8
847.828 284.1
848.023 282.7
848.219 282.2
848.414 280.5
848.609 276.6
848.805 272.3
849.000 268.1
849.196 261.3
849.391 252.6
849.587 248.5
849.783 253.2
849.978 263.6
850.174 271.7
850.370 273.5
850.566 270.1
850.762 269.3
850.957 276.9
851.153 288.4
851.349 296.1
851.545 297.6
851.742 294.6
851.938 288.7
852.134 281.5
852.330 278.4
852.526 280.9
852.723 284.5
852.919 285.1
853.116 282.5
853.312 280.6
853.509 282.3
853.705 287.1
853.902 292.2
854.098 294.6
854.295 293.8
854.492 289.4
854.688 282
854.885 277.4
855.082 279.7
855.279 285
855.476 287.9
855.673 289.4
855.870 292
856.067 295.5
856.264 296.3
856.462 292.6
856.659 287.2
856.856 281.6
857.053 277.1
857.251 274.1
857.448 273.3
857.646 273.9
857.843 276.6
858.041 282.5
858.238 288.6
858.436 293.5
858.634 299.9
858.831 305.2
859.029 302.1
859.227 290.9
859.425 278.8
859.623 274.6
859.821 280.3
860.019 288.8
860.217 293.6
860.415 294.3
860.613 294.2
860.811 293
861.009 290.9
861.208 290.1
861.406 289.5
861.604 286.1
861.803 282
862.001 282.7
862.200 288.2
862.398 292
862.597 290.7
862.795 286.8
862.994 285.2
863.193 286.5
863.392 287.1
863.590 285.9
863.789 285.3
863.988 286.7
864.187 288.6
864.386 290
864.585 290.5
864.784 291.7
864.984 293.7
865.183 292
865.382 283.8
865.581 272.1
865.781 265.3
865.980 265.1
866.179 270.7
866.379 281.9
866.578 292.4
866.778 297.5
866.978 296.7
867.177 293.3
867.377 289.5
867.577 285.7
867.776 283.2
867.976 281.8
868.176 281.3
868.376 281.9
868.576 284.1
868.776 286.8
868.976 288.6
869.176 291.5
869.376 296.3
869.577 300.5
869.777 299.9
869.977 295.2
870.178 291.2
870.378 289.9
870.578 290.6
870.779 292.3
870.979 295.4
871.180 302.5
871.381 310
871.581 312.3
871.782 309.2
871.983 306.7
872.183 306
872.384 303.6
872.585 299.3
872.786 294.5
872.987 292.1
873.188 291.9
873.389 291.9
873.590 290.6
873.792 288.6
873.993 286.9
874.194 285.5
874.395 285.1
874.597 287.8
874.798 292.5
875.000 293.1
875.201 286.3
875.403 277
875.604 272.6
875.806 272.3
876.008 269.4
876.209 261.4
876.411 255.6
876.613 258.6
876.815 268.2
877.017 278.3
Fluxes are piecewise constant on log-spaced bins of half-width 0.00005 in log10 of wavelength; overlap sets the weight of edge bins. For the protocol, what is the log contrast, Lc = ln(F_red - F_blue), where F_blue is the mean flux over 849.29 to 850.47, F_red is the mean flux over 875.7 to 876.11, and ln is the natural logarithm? 2.34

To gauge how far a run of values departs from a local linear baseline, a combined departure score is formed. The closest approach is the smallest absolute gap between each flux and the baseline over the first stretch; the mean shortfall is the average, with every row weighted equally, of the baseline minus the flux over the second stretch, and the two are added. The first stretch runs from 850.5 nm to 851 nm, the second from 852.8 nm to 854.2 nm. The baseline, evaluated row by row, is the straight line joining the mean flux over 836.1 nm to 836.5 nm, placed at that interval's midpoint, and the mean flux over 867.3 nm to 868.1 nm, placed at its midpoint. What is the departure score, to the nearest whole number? 14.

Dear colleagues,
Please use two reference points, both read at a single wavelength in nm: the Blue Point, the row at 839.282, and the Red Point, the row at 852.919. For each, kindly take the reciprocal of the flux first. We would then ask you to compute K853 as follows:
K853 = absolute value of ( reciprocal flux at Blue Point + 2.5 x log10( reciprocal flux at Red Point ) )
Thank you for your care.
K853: 6.13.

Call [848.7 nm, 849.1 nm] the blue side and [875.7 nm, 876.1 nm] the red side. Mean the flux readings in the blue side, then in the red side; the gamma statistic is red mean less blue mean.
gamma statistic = 1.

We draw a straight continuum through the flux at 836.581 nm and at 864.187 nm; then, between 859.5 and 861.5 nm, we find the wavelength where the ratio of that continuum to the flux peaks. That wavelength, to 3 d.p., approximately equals 859.623 nm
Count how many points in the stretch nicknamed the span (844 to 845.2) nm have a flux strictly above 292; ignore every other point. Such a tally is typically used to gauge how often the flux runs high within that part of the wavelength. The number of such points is 0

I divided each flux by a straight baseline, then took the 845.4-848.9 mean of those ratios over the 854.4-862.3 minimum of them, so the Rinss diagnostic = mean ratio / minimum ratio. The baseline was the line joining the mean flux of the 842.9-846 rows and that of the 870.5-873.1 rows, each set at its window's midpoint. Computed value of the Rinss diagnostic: 1.06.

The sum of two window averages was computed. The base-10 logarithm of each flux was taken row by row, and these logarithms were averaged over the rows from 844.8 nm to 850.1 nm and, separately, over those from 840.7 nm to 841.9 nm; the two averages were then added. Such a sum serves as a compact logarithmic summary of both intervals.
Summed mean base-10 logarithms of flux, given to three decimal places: 4.873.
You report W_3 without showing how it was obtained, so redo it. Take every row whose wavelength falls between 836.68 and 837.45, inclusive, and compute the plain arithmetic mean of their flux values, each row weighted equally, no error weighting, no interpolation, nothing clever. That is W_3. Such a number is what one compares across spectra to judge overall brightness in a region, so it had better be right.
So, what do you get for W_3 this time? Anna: 281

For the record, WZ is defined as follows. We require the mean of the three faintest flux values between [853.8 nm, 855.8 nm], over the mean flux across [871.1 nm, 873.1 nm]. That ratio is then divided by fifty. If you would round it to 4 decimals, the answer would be 0.0184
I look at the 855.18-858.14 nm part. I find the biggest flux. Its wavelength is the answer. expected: 856.264 nm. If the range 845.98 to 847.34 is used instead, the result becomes 846.853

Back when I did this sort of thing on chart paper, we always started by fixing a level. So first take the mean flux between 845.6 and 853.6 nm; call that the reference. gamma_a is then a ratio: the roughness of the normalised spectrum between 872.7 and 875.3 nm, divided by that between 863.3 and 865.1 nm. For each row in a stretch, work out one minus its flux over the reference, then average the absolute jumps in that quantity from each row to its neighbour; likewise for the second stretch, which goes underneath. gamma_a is 1.58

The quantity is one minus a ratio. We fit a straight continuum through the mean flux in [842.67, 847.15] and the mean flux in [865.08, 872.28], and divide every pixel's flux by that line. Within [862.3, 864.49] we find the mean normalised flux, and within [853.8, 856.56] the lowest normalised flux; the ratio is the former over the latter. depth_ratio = -0.04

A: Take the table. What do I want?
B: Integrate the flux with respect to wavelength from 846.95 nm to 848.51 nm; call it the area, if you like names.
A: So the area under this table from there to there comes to 446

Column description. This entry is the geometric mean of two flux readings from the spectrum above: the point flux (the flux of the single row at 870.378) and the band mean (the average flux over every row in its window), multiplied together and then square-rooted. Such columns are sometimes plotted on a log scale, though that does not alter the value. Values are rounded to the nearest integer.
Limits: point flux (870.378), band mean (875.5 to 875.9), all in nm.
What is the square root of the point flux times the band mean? 281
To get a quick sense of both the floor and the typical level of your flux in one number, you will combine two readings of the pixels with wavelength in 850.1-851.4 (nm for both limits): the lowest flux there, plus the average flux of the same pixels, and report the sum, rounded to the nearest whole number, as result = 547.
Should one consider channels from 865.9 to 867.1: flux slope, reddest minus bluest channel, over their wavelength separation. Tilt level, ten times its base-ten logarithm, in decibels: 15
